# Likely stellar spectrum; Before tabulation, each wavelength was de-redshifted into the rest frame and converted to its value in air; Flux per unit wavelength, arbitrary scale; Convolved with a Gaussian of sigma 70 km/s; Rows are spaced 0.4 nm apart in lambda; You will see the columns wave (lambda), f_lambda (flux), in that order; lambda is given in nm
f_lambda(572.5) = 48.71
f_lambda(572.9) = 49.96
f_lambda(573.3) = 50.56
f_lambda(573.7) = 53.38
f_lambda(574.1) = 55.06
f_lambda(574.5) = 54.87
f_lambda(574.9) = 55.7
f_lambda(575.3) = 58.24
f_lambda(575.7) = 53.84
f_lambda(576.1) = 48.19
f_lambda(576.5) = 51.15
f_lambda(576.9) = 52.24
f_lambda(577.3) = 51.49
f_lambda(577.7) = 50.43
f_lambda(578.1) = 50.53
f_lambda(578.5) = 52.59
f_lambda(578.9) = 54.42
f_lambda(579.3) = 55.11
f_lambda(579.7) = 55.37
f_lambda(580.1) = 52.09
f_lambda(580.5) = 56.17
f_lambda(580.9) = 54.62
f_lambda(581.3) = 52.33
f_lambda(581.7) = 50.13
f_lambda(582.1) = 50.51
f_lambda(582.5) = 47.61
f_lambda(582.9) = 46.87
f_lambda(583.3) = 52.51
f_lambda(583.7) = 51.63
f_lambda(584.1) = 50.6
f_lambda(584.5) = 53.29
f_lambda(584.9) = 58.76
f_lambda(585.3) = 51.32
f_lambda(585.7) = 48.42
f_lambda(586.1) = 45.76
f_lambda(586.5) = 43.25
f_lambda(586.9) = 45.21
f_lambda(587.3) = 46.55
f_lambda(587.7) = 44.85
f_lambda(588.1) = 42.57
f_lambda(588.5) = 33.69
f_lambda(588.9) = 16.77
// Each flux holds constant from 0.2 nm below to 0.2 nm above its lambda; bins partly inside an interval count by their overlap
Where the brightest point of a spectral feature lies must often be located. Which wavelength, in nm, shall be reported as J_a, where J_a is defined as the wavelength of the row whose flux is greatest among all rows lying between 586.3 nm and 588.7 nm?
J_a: 587.3 nm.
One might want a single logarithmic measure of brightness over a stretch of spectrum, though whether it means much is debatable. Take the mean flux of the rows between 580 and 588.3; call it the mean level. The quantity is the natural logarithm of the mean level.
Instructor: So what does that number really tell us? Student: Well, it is 3.91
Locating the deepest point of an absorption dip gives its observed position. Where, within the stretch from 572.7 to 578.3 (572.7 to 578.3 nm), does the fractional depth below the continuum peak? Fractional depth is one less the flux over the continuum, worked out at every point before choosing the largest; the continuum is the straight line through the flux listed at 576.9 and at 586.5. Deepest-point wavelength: 572.9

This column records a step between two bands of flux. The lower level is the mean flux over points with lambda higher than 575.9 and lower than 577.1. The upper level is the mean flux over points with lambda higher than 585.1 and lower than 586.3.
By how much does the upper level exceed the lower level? -2.0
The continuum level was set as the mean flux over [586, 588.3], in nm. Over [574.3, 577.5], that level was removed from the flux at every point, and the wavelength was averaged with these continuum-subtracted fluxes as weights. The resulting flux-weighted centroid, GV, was 575.70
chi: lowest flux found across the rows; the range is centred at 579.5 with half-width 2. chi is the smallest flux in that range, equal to 50.43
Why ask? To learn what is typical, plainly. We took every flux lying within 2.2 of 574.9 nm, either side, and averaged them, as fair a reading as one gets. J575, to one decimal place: 53.0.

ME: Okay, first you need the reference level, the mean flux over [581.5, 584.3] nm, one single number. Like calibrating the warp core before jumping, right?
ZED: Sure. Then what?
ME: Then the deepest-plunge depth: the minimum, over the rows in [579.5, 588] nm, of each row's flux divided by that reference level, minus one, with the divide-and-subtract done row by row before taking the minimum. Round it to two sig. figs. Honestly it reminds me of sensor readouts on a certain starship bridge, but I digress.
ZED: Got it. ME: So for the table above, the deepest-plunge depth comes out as -0.13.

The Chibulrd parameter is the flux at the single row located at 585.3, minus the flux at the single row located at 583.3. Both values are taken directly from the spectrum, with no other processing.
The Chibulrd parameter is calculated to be -1.2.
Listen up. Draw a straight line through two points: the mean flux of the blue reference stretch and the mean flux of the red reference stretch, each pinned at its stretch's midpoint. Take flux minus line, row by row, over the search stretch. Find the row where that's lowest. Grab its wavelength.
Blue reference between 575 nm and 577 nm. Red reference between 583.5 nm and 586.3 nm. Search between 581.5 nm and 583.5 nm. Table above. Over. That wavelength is 582.9 nm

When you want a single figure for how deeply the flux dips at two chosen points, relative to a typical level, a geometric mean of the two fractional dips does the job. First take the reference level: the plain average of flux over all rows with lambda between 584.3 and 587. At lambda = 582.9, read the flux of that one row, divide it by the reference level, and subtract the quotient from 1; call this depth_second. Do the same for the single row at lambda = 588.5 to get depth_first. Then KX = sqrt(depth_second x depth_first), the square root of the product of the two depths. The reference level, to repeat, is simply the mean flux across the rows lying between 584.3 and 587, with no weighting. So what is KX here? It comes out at 0.13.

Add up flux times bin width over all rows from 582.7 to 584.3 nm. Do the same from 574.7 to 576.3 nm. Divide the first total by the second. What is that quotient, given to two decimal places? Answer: 0.93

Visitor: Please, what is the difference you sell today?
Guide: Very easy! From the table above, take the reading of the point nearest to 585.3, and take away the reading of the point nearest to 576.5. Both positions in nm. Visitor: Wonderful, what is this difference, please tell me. 0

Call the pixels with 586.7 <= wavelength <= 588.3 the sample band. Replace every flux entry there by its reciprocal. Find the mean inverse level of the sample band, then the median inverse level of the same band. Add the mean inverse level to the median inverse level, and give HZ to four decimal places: 0.0446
